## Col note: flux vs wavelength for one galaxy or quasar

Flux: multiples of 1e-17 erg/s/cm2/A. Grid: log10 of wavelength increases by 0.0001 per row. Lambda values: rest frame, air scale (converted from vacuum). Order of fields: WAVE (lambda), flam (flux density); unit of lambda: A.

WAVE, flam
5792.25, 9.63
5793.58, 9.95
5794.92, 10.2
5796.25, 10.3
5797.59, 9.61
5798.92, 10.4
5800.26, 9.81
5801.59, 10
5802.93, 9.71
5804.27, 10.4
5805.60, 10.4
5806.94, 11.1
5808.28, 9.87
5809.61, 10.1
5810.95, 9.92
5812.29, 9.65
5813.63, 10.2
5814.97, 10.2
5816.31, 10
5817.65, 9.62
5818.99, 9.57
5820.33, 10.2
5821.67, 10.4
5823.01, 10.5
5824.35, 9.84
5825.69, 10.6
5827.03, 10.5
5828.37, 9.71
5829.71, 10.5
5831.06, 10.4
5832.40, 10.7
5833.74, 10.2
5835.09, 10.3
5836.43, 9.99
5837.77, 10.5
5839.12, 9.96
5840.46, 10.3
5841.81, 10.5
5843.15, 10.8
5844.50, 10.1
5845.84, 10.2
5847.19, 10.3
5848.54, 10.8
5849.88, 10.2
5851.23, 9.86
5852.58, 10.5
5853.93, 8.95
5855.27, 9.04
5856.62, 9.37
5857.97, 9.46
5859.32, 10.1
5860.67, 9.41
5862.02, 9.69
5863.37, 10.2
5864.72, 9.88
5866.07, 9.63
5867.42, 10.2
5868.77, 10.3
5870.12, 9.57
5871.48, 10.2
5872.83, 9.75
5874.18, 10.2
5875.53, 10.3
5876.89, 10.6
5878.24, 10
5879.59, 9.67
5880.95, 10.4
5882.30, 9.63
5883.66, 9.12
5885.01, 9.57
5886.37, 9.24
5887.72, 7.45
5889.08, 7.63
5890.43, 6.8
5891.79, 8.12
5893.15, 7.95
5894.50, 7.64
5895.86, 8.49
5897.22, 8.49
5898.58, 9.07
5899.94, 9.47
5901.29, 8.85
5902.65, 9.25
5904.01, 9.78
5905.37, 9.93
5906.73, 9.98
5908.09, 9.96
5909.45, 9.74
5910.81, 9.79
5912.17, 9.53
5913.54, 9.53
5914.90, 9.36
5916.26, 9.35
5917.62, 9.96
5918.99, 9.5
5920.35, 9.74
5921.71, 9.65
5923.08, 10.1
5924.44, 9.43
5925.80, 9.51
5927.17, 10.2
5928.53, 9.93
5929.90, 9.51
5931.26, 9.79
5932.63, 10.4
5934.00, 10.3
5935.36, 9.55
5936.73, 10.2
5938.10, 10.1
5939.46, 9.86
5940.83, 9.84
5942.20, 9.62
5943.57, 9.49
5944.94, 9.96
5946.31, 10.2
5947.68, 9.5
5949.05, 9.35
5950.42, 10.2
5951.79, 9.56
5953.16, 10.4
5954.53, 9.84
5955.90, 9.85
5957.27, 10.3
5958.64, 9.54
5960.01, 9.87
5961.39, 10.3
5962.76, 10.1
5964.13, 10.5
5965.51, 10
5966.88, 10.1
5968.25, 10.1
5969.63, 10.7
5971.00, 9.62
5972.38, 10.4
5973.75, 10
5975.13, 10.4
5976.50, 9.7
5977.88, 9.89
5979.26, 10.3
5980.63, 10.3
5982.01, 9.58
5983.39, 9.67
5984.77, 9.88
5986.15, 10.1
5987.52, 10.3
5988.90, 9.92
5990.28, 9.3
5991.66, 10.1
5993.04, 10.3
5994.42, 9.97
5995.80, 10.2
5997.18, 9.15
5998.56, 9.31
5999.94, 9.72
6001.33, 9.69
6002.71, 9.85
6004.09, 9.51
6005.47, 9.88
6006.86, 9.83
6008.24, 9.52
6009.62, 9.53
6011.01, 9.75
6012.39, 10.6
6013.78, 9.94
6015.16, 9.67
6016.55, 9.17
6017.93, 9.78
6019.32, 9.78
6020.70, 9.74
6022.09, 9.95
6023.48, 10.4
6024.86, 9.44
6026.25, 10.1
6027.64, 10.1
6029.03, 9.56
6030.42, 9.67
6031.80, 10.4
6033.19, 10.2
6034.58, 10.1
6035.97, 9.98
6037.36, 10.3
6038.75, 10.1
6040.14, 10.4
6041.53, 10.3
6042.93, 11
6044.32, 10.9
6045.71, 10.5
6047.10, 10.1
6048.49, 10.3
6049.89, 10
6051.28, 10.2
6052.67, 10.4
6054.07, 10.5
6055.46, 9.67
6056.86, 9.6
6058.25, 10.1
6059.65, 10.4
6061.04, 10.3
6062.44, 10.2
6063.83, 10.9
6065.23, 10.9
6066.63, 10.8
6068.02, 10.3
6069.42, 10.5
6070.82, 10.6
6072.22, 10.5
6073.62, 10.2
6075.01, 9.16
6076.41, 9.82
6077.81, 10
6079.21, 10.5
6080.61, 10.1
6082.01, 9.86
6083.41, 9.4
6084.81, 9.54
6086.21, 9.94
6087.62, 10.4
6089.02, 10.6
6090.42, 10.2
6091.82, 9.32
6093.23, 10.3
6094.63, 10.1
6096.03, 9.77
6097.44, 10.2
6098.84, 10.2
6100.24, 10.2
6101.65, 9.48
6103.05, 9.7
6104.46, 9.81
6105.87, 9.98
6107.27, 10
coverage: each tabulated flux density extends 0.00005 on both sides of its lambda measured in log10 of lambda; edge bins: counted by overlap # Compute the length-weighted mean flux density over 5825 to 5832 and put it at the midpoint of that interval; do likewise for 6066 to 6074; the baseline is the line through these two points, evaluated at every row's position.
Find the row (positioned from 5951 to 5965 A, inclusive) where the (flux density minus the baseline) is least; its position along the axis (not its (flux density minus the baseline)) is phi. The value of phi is 5958.64 A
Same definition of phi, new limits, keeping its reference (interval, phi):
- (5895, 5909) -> 5897.22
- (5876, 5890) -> 5887.72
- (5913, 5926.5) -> 5916.26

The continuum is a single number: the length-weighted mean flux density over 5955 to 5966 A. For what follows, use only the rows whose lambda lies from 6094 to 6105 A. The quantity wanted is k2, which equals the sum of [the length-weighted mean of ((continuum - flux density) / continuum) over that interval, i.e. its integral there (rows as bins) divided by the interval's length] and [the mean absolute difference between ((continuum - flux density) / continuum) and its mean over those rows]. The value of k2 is 0.036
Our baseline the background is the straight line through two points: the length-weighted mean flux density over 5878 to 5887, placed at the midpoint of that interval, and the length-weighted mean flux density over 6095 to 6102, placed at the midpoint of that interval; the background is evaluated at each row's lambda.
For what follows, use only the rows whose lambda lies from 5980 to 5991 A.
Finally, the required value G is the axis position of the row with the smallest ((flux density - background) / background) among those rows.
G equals 5990.28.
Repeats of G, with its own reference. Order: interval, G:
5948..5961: 5949.05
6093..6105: 6101.65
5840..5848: 5844.50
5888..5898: 5890.43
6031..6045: 6035.97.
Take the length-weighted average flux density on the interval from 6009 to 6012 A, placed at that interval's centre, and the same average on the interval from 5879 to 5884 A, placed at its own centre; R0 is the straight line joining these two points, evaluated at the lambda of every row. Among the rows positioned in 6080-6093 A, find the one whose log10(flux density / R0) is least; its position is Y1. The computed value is 6091.82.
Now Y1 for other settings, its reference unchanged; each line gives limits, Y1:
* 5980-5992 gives 5990.28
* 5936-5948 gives 5943.57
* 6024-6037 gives 6024.86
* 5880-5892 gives 5890.43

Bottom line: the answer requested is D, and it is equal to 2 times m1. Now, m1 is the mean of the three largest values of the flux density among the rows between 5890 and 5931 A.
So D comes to 20.2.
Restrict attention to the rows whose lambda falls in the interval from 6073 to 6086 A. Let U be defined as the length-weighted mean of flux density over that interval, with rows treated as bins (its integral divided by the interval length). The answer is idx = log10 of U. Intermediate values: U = 9.9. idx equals 0.99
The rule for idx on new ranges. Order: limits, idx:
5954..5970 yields 1.00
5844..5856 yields 1.00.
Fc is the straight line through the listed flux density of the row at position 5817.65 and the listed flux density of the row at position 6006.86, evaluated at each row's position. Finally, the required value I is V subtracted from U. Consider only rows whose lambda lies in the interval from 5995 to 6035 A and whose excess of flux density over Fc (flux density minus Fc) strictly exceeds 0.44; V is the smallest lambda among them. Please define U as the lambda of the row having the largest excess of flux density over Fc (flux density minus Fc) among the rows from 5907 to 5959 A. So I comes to -79.8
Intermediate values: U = 5932.63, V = 6012.39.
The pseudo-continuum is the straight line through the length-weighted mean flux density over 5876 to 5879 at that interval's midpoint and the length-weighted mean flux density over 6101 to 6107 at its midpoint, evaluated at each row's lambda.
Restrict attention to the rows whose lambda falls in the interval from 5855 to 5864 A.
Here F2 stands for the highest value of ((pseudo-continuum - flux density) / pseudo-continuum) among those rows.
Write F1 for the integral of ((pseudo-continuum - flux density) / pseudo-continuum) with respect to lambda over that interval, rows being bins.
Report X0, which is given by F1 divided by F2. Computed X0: 4.8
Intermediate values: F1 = 0.60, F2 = 0.13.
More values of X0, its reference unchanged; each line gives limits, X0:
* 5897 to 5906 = 4.8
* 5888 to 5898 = 6.9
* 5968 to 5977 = -1.5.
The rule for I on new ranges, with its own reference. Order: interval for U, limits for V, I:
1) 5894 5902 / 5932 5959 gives -32.7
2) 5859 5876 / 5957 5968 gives -88.5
